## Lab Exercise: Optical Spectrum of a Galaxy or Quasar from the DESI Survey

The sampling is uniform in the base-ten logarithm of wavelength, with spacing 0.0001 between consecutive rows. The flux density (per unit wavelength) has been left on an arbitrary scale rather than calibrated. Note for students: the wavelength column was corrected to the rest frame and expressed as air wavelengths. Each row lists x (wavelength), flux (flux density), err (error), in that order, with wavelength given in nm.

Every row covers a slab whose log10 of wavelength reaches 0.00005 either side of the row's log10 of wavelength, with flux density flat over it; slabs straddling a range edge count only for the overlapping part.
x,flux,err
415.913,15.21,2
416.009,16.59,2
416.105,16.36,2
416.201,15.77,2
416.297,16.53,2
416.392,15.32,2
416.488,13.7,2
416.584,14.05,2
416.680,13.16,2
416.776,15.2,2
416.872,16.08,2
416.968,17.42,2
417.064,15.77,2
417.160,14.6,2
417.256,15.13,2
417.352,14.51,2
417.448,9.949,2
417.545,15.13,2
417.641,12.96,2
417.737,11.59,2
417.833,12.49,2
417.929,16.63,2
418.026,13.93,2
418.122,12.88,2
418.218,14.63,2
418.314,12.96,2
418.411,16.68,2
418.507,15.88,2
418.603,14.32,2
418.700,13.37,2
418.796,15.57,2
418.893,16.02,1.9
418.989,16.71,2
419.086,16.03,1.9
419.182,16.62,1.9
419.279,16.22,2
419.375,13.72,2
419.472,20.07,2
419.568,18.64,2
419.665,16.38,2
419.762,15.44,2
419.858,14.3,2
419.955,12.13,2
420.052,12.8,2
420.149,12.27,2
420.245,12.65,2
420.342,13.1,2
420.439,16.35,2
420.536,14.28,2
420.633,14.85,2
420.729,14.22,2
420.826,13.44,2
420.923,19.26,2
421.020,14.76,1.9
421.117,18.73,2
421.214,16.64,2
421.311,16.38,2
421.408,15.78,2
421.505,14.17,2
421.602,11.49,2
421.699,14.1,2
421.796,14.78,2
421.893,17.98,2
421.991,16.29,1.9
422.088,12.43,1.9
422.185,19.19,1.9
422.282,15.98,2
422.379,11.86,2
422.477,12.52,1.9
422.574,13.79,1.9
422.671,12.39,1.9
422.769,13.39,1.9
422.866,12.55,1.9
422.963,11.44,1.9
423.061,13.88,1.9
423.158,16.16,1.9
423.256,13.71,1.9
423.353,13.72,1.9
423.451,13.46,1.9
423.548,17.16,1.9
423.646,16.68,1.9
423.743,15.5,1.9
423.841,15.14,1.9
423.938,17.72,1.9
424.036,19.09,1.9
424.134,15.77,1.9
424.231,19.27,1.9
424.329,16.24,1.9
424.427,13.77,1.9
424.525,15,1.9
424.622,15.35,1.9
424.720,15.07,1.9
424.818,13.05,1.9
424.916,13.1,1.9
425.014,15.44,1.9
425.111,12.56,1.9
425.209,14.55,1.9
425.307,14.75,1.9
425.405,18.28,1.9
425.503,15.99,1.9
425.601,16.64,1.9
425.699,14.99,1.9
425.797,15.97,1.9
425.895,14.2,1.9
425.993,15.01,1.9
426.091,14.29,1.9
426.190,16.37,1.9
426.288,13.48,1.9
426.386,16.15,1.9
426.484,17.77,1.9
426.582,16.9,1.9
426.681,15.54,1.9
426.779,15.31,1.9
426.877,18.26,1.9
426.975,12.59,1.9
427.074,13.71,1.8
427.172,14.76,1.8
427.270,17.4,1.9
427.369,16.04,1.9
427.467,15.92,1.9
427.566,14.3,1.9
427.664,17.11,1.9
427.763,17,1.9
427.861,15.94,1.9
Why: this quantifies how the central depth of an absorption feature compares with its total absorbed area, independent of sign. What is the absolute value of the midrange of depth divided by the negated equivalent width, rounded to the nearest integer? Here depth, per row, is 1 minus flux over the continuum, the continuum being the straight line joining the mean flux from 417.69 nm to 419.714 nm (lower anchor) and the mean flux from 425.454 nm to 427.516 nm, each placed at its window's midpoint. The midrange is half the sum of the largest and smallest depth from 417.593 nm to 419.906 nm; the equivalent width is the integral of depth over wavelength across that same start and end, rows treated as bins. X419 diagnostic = 2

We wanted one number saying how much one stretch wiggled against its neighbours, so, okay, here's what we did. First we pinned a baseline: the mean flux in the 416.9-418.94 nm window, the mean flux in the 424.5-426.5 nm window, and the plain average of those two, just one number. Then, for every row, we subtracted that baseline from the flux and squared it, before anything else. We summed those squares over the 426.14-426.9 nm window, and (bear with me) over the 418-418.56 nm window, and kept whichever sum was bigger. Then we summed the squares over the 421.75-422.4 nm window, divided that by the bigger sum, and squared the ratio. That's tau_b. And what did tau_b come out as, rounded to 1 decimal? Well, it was 2.1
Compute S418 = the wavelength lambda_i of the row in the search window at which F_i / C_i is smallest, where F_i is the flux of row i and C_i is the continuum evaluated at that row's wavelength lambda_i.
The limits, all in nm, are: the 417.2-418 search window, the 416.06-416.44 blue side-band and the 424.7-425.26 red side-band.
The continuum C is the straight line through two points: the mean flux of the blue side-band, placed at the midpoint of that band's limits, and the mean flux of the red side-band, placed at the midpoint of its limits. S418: 417.448 nm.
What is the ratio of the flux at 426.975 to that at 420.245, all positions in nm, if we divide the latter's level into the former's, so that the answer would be 1.00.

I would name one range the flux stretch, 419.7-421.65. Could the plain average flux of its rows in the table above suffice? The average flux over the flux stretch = 14.7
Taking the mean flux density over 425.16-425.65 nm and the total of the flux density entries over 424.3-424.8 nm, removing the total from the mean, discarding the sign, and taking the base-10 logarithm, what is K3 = 1.77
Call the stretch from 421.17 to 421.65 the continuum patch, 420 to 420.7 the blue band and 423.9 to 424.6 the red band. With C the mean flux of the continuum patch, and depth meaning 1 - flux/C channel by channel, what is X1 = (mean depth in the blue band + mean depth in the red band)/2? -0.02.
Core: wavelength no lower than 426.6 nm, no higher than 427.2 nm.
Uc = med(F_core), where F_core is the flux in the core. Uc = 15.0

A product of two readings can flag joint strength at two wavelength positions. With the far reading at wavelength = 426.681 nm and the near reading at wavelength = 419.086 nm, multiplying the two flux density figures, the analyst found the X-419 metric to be 249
